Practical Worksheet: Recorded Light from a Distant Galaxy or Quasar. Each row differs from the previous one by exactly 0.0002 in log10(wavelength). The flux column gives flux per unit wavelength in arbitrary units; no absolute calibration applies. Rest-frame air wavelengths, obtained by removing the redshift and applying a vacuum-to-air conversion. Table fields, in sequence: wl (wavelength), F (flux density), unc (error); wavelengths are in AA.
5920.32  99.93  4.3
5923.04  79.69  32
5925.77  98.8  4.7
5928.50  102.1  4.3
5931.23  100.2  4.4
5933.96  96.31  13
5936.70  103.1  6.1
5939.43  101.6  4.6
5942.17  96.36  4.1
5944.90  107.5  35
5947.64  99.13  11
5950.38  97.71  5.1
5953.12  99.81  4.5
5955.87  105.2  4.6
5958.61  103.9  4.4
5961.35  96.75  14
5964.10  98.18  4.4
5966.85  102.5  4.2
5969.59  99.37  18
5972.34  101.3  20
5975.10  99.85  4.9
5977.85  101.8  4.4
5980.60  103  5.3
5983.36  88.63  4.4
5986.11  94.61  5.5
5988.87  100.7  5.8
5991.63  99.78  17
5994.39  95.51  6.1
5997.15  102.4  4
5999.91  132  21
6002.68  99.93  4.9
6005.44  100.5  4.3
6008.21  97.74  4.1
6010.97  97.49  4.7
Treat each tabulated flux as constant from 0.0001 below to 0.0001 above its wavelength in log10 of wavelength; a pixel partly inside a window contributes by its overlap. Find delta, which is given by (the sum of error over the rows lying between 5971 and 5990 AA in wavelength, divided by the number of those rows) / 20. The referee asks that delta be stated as 0.36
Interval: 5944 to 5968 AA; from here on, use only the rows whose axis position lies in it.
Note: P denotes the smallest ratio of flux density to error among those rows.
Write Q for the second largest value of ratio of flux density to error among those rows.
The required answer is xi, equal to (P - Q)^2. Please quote 422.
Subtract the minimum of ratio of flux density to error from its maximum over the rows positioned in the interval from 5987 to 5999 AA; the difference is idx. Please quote 20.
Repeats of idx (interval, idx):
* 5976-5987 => 6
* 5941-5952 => 20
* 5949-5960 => 4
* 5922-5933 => 21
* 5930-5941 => 15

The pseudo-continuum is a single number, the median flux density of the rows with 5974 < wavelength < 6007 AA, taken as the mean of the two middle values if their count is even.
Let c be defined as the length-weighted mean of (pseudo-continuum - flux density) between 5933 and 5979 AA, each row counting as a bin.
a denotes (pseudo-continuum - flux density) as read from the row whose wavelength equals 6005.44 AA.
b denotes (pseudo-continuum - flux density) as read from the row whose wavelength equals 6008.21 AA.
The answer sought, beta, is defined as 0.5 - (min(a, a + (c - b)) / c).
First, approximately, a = -0.3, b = 2.5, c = -0.4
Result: -7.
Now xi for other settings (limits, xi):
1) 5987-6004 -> 211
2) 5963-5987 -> 327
